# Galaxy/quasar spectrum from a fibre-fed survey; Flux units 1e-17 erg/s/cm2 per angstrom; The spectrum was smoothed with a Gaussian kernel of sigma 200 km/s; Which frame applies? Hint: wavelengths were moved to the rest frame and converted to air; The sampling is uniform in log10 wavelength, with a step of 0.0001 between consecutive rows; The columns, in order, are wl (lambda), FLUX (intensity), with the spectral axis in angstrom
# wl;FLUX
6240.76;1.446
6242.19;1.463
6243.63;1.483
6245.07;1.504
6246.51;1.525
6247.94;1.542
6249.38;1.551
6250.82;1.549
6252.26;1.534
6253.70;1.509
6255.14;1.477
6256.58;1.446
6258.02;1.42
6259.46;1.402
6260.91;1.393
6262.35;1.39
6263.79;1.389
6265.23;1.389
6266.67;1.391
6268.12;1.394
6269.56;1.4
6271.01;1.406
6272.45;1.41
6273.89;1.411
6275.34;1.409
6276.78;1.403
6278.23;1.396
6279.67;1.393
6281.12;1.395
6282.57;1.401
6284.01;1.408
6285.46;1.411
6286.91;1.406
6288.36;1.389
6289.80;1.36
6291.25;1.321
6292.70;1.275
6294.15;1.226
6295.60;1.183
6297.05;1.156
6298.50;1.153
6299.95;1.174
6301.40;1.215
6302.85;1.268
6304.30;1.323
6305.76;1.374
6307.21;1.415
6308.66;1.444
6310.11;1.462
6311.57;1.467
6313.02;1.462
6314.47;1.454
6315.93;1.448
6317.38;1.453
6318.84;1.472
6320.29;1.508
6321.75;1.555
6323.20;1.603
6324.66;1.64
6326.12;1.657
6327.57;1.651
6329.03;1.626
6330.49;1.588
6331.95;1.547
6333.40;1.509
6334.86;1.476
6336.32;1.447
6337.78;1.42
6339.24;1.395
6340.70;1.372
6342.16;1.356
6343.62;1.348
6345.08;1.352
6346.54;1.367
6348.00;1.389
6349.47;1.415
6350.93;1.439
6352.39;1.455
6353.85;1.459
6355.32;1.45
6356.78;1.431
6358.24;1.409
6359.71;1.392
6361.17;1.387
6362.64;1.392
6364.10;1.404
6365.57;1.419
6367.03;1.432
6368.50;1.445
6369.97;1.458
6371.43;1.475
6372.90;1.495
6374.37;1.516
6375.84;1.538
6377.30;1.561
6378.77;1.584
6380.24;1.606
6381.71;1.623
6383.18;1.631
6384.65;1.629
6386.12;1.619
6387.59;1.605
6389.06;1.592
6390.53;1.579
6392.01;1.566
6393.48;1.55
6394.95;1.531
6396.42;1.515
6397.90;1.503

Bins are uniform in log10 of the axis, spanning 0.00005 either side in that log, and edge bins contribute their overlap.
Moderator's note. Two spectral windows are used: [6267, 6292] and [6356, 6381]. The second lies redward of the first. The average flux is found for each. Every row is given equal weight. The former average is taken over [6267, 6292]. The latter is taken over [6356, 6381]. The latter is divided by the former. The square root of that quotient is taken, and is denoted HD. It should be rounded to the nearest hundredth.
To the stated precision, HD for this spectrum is 1.03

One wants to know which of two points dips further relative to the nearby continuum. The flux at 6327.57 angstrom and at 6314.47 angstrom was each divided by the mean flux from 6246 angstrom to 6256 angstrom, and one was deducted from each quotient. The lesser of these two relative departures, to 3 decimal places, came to -0.048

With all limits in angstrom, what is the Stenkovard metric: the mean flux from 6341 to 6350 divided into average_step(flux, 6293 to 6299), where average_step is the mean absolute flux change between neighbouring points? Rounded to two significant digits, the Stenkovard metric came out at 0.018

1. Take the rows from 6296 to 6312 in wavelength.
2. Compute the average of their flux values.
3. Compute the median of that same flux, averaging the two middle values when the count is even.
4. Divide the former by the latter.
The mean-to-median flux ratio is 0.99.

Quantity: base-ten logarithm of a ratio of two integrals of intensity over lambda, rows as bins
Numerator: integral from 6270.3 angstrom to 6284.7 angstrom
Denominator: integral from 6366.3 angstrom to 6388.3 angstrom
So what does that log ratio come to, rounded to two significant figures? -0.23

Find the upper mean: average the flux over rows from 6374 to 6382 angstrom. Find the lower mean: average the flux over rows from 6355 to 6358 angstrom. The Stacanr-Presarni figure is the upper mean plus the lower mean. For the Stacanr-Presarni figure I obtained 3.01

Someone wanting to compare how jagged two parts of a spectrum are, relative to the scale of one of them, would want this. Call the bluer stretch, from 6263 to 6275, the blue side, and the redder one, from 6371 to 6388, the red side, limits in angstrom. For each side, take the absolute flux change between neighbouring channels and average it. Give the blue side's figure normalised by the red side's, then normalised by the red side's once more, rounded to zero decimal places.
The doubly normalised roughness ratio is 11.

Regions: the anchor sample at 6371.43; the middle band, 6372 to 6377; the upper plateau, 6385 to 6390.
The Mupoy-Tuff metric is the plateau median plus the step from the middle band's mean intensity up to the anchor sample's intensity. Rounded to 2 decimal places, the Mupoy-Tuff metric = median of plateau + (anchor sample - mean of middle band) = 1.56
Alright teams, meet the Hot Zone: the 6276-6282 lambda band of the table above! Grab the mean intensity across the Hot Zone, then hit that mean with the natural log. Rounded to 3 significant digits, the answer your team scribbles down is 0.334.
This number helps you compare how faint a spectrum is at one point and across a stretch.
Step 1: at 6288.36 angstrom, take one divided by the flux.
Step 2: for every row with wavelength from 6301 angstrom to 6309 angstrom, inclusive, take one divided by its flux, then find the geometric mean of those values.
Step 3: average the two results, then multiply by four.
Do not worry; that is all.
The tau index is 2.94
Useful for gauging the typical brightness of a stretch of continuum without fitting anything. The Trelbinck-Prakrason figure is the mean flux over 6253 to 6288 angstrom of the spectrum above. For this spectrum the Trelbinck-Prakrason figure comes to 1.41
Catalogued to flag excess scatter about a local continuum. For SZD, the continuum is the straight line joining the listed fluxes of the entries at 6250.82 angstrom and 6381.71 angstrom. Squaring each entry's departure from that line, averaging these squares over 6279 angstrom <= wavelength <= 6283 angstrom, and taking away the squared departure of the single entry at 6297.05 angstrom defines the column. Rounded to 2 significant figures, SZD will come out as -0.15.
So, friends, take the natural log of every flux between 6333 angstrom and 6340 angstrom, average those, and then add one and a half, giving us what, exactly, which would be 1.87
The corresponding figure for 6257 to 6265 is 1.84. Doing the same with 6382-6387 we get 1.99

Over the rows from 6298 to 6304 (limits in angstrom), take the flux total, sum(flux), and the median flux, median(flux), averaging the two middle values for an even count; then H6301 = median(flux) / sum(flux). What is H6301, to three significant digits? 0.248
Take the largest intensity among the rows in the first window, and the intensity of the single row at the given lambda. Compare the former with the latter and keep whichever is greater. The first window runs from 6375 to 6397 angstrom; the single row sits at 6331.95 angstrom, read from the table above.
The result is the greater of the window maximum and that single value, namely 1.63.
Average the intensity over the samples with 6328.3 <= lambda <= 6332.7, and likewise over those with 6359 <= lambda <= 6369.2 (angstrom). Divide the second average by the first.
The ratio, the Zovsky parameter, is 0.89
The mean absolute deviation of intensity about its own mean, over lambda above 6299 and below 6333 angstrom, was 0.10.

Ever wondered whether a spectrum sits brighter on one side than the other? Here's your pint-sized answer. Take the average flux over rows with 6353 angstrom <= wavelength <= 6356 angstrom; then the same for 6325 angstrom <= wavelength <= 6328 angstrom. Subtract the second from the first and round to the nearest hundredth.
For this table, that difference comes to -0.20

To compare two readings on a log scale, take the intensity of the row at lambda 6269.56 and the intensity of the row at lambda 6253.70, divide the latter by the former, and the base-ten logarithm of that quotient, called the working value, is 0.03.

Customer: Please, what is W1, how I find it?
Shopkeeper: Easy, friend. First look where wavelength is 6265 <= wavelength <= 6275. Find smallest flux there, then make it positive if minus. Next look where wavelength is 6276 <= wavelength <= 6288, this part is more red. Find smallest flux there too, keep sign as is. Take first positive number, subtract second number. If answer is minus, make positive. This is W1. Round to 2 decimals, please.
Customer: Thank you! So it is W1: 0.00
